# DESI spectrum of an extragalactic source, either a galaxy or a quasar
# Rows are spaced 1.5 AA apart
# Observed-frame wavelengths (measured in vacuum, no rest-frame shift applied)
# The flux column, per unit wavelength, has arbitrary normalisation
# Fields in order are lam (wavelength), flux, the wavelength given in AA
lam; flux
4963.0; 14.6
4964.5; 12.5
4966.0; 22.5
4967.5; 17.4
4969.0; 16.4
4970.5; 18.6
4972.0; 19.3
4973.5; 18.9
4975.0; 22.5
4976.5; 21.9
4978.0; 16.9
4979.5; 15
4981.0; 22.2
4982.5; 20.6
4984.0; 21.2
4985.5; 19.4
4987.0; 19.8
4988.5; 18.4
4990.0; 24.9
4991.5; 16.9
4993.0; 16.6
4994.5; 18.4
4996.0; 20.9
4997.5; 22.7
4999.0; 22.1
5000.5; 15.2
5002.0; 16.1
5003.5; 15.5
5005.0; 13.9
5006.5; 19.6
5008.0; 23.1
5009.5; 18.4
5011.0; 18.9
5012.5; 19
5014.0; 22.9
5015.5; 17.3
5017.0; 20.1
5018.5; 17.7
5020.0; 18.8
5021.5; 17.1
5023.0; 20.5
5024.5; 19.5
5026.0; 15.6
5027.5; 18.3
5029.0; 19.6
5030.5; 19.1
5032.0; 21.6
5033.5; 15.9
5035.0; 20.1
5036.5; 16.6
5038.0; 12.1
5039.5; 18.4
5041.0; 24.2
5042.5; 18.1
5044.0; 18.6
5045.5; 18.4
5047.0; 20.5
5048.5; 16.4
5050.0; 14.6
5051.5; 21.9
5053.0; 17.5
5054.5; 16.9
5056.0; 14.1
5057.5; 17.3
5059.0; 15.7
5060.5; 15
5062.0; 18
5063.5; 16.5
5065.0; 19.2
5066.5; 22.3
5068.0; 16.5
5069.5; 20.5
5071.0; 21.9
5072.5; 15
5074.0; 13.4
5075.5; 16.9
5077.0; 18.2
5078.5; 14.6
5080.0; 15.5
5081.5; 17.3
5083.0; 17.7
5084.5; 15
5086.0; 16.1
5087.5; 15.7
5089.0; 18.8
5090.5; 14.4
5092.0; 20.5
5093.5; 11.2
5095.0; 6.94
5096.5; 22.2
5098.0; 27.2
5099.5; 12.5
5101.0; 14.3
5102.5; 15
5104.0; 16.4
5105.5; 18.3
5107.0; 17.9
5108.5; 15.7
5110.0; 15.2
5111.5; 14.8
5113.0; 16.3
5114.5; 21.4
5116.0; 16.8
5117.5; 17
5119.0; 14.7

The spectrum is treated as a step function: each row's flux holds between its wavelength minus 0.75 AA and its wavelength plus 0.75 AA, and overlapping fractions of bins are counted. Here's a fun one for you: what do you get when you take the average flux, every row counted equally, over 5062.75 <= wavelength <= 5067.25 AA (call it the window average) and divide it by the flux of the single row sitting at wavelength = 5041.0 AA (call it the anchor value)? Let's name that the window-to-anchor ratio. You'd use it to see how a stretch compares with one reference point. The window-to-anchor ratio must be 0.80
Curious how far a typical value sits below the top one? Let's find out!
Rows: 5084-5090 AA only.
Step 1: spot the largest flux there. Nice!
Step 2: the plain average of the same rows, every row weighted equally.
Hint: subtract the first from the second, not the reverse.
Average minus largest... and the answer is -2.4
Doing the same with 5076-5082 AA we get -1.8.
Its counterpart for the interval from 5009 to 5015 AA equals -3.1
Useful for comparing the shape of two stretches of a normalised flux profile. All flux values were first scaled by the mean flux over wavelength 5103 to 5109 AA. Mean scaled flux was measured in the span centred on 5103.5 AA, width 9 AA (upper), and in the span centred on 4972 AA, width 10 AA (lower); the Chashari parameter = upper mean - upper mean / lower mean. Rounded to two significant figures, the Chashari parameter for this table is 0.11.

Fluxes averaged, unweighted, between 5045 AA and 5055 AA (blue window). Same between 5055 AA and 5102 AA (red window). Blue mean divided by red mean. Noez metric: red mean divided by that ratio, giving 15.6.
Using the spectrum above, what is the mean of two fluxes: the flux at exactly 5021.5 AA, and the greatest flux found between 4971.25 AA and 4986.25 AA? 19.8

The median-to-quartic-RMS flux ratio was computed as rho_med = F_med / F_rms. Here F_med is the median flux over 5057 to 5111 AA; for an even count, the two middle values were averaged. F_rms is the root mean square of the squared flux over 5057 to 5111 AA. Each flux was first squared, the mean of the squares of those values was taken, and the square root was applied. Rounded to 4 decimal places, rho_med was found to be 0.0516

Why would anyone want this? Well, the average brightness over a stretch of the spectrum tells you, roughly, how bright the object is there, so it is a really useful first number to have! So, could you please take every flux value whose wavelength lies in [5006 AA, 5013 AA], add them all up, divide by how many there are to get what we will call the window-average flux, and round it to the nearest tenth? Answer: 19.8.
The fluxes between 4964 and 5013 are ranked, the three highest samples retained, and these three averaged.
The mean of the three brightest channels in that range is 23.6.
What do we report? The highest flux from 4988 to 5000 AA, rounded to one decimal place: 24.9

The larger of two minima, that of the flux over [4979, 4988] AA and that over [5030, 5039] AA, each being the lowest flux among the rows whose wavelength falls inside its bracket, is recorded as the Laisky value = 15.0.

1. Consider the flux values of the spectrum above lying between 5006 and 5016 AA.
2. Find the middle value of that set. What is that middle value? 19.0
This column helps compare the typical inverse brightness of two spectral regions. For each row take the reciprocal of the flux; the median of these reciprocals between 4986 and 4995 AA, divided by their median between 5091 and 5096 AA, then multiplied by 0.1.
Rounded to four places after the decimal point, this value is 0.0609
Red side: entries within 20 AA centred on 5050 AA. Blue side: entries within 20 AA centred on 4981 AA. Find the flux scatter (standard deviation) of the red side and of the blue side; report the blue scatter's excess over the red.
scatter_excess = -0.3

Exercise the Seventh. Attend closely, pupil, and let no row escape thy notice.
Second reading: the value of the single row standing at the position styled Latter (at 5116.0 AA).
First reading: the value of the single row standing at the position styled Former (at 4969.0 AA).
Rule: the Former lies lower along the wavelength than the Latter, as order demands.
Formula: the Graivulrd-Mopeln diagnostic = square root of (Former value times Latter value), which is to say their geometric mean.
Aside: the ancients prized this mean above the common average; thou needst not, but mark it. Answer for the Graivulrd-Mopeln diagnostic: 17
